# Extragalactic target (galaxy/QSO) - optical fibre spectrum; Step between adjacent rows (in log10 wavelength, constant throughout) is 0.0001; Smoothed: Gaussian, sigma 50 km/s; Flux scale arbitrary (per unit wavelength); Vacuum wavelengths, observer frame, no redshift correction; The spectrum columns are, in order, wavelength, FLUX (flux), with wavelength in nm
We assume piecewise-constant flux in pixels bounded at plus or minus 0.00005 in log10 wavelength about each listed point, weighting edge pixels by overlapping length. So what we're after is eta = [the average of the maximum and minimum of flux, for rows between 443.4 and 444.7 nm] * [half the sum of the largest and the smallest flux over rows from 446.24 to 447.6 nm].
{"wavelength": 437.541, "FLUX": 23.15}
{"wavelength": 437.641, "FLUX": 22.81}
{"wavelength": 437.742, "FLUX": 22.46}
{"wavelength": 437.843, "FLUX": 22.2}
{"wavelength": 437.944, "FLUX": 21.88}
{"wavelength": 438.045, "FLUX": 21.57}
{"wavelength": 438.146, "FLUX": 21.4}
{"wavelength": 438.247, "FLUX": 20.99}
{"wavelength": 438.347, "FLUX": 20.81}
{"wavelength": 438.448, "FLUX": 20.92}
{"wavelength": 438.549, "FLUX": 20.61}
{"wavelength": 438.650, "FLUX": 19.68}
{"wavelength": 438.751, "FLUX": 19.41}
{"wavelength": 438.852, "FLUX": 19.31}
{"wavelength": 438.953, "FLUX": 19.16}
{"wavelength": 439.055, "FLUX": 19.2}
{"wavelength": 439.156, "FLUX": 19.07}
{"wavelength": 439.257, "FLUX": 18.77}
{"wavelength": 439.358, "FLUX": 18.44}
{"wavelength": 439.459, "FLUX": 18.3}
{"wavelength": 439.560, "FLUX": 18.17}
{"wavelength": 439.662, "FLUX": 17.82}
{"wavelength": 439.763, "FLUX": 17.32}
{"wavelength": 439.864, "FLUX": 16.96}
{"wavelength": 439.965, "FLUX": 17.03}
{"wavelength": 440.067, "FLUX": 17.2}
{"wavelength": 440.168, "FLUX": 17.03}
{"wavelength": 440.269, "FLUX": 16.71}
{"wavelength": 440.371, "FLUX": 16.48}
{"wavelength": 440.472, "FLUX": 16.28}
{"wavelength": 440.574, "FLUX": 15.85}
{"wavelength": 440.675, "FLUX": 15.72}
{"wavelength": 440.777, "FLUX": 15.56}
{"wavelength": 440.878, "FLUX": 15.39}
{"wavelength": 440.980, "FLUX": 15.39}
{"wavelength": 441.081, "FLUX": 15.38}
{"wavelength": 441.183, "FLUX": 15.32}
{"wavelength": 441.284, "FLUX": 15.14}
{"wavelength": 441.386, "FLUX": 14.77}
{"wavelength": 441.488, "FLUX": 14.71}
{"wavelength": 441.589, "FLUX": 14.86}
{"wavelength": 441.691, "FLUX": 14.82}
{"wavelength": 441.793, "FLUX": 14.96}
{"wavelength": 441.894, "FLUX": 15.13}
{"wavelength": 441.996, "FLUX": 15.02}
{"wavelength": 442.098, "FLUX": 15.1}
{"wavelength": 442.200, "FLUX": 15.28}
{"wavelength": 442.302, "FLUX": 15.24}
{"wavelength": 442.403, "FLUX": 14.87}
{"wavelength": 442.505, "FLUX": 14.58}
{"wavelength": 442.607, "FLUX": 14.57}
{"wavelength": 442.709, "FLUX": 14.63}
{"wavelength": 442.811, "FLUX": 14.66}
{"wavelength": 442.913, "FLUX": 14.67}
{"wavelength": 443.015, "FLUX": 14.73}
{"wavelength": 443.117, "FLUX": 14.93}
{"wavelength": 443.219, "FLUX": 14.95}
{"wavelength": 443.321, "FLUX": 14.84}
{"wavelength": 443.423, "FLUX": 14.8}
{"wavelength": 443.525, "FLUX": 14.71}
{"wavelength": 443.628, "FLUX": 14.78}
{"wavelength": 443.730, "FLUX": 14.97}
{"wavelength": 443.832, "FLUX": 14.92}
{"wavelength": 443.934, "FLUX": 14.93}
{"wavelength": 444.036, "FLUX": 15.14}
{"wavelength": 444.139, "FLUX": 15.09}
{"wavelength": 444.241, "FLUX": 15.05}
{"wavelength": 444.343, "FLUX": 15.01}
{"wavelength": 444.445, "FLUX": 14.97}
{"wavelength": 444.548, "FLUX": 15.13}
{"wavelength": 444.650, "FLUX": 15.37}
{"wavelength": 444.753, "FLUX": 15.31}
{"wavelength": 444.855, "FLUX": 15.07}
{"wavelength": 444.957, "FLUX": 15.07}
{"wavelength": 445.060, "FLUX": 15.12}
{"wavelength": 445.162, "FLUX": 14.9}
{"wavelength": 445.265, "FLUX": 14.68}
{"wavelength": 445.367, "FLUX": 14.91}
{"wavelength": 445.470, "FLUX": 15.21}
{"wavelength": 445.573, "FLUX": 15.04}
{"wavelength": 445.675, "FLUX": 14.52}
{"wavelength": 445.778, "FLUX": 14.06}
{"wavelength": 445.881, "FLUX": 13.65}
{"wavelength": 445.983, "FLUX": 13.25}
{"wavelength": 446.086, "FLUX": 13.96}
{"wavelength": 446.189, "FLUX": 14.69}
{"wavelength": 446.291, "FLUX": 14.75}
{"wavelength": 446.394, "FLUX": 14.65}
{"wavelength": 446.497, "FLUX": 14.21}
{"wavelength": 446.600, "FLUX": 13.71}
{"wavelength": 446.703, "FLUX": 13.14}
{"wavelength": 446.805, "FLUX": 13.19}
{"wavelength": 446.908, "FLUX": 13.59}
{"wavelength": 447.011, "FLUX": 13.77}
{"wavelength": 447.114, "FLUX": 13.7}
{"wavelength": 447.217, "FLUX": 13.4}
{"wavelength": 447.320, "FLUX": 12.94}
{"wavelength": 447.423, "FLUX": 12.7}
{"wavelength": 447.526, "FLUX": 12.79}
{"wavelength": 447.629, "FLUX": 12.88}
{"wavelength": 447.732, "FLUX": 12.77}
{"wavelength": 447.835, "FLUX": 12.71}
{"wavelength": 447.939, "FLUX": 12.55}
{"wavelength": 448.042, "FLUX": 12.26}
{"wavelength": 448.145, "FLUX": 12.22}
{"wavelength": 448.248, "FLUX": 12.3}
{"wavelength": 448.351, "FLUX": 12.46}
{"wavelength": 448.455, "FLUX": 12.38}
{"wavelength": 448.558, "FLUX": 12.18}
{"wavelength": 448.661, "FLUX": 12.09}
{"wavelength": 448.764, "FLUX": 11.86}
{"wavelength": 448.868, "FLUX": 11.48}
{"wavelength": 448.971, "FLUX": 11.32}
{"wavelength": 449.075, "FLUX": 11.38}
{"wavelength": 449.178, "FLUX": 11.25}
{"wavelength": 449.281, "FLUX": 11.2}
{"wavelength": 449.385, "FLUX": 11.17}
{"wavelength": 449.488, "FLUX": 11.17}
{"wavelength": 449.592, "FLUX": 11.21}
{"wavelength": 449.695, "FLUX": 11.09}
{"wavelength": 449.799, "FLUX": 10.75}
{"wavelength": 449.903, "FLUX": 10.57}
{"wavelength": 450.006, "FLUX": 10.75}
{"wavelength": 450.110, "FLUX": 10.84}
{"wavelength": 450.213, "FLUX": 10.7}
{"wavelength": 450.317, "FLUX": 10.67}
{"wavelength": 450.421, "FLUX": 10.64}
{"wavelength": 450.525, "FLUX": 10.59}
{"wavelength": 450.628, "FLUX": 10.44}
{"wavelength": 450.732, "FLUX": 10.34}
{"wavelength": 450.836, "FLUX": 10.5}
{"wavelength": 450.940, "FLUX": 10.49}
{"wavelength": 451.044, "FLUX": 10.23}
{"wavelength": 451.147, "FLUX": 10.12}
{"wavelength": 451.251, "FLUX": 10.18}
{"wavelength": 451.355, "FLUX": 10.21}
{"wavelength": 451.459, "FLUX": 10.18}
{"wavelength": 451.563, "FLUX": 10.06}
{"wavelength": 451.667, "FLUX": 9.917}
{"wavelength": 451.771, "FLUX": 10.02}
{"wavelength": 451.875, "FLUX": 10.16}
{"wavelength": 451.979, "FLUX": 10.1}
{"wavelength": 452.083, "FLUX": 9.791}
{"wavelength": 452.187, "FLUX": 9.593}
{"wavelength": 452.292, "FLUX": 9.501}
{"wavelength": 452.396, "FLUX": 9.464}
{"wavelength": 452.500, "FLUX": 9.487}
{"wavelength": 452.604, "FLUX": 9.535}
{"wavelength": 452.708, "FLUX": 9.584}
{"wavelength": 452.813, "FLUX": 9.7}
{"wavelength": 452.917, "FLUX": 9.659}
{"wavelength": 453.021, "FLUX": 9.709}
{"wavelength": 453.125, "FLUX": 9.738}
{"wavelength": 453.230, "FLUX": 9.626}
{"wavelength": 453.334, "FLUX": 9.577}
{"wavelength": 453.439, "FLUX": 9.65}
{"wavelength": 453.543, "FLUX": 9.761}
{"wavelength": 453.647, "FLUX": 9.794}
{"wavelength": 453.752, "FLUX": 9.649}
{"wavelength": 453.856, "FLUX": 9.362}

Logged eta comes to 206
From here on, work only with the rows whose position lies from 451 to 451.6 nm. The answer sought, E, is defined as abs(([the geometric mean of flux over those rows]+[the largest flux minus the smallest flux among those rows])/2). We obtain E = 5.17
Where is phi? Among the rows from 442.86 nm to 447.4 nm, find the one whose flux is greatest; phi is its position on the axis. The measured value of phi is 444.650 nm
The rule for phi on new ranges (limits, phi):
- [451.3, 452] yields 451.355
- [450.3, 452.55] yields 450.317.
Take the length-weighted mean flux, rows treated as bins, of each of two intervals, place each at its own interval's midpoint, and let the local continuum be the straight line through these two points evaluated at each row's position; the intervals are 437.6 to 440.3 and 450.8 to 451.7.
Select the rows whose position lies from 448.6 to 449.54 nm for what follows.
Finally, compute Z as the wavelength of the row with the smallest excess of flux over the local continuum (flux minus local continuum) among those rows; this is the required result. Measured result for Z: 448.971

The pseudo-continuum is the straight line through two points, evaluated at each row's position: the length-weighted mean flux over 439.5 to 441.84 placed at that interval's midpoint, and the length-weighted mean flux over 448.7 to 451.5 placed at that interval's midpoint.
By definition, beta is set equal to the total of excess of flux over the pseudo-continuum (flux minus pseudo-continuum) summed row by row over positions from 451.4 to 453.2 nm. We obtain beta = 3.4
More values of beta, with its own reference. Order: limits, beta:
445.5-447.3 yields 18.7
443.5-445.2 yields 17.5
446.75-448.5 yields 11.7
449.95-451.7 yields 0.3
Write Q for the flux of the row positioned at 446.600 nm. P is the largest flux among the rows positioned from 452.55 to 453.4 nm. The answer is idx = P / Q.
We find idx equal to 0.71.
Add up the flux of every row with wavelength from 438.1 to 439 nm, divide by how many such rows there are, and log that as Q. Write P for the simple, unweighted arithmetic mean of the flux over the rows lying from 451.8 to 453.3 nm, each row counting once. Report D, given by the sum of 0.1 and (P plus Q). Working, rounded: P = 9.7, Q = 20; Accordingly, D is 30.0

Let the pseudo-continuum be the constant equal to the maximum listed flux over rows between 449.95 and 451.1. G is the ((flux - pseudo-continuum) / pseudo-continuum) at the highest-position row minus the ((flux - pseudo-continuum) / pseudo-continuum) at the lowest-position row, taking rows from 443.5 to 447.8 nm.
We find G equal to -0.18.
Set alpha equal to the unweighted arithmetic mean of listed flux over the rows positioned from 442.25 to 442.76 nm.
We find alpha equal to 14.8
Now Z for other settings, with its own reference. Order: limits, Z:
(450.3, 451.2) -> 450.732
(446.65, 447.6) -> 446.703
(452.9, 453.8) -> 452.917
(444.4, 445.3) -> 444.445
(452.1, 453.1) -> 452.292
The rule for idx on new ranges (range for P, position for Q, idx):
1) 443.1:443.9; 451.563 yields 1.49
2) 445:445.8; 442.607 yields 1.04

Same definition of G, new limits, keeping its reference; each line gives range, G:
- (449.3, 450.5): -0.05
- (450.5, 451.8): -0.05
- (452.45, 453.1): 0.02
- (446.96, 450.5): -0.29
